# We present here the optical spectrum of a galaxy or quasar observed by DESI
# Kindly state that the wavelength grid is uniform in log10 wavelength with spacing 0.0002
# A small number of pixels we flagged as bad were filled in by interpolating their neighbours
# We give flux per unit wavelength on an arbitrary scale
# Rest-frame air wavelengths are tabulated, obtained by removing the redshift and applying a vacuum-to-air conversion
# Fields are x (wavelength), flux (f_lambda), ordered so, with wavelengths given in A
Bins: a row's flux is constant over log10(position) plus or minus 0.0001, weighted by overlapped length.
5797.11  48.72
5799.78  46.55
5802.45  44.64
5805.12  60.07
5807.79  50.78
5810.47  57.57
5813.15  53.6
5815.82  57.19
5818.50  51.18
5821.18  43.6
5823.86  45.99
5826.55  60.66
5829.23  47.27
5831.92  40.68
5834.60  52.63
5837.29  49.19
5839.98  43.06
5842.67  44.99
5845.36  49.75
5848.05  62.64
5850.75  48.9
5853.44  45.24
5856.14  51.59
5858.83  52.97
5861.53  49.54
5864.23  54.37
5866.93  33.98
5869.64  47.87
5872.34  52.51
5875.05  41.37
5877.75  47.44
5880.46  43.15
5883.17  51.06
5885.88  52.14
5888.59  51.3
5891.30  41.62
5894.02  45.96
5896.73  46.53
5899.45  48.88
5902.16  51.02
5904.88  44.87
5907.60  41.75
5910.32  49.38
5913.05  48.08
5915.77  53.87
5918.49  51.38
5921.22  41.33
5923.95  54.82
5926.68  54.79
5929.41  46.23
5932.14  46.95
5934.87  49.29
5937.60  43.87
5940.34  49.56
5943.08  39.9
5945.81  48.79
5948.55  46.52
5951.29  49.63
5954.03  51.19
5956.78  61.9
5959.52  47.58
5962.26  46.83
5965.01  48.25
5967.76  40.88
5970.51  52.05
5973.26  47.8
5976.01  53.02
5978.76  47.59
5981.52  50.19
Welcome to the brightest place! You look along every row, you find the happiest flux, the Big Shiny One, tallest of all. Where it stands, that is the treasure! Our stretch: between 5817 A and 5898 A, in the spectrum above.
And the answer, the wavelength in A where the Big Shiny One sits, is 5848.05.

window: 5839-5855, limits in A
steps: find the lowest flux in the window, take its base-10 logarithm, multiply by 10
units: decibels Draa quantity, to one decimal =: 16.3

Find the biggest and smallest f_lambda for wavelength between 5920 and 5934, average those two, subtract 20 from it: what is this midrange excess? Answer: 28.1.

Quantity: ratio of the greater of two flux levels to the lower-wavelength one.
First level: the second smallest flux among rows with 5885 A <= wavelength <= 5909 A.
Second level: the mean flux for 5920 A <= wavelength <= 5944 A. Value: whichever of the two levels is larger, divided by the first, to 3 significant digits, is 1.14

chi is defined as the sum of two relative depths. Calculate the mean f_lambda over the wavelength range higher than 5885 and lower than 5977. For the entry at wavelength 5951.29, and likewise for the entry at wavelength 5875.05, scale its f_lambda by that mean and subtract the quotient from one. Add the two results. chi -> 0.12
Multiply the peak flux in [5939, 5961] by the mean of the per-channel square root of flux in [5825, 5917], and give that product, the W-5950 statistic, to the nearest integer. 430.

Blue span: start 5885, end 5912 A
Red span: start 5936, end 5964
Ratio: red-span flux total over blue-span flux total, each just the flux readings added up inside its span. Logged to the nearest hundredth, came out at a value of 1.03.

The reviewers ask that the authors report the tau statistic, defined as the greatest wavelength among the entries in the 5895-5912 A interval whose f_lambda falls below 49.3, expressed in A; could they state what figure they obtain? 5907.60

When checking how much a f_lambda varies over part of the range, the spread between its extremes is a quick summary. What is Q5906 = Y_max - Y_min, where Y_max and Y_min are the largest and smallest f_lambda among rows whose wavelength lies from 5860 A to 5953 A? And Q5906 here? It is 20.8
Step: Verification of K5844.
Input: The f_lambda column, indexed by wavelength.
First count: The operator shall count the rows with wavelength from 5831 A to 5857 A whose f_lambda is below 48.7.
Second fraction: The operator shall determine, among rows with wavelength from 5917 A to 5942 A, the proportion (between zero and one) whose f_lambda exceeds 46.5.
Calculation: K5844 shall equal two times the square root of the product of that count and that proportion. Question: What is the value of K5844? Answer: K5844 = 3.3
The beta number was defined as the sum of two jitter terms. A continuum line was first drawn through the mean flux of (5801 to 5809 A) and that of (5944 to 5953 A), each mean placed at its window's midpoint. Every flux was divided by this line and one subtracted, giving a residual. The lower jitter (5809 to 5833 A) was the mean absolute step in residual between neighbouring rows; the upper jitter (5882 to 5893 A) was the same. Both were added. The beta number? 0.219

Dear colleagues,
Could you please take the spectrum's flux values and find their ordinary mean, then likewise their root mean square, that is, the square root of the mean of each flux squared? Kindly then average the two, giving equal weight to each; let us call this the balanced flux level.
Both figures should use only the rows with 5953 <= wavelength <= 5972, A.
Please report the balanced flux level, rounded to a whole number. 50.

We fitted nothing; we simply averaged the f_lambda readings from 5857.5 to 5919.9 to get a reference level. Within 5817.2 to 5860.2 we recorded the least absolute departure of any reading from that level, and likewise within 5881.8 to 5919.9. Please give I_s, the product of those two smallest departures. 0.13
